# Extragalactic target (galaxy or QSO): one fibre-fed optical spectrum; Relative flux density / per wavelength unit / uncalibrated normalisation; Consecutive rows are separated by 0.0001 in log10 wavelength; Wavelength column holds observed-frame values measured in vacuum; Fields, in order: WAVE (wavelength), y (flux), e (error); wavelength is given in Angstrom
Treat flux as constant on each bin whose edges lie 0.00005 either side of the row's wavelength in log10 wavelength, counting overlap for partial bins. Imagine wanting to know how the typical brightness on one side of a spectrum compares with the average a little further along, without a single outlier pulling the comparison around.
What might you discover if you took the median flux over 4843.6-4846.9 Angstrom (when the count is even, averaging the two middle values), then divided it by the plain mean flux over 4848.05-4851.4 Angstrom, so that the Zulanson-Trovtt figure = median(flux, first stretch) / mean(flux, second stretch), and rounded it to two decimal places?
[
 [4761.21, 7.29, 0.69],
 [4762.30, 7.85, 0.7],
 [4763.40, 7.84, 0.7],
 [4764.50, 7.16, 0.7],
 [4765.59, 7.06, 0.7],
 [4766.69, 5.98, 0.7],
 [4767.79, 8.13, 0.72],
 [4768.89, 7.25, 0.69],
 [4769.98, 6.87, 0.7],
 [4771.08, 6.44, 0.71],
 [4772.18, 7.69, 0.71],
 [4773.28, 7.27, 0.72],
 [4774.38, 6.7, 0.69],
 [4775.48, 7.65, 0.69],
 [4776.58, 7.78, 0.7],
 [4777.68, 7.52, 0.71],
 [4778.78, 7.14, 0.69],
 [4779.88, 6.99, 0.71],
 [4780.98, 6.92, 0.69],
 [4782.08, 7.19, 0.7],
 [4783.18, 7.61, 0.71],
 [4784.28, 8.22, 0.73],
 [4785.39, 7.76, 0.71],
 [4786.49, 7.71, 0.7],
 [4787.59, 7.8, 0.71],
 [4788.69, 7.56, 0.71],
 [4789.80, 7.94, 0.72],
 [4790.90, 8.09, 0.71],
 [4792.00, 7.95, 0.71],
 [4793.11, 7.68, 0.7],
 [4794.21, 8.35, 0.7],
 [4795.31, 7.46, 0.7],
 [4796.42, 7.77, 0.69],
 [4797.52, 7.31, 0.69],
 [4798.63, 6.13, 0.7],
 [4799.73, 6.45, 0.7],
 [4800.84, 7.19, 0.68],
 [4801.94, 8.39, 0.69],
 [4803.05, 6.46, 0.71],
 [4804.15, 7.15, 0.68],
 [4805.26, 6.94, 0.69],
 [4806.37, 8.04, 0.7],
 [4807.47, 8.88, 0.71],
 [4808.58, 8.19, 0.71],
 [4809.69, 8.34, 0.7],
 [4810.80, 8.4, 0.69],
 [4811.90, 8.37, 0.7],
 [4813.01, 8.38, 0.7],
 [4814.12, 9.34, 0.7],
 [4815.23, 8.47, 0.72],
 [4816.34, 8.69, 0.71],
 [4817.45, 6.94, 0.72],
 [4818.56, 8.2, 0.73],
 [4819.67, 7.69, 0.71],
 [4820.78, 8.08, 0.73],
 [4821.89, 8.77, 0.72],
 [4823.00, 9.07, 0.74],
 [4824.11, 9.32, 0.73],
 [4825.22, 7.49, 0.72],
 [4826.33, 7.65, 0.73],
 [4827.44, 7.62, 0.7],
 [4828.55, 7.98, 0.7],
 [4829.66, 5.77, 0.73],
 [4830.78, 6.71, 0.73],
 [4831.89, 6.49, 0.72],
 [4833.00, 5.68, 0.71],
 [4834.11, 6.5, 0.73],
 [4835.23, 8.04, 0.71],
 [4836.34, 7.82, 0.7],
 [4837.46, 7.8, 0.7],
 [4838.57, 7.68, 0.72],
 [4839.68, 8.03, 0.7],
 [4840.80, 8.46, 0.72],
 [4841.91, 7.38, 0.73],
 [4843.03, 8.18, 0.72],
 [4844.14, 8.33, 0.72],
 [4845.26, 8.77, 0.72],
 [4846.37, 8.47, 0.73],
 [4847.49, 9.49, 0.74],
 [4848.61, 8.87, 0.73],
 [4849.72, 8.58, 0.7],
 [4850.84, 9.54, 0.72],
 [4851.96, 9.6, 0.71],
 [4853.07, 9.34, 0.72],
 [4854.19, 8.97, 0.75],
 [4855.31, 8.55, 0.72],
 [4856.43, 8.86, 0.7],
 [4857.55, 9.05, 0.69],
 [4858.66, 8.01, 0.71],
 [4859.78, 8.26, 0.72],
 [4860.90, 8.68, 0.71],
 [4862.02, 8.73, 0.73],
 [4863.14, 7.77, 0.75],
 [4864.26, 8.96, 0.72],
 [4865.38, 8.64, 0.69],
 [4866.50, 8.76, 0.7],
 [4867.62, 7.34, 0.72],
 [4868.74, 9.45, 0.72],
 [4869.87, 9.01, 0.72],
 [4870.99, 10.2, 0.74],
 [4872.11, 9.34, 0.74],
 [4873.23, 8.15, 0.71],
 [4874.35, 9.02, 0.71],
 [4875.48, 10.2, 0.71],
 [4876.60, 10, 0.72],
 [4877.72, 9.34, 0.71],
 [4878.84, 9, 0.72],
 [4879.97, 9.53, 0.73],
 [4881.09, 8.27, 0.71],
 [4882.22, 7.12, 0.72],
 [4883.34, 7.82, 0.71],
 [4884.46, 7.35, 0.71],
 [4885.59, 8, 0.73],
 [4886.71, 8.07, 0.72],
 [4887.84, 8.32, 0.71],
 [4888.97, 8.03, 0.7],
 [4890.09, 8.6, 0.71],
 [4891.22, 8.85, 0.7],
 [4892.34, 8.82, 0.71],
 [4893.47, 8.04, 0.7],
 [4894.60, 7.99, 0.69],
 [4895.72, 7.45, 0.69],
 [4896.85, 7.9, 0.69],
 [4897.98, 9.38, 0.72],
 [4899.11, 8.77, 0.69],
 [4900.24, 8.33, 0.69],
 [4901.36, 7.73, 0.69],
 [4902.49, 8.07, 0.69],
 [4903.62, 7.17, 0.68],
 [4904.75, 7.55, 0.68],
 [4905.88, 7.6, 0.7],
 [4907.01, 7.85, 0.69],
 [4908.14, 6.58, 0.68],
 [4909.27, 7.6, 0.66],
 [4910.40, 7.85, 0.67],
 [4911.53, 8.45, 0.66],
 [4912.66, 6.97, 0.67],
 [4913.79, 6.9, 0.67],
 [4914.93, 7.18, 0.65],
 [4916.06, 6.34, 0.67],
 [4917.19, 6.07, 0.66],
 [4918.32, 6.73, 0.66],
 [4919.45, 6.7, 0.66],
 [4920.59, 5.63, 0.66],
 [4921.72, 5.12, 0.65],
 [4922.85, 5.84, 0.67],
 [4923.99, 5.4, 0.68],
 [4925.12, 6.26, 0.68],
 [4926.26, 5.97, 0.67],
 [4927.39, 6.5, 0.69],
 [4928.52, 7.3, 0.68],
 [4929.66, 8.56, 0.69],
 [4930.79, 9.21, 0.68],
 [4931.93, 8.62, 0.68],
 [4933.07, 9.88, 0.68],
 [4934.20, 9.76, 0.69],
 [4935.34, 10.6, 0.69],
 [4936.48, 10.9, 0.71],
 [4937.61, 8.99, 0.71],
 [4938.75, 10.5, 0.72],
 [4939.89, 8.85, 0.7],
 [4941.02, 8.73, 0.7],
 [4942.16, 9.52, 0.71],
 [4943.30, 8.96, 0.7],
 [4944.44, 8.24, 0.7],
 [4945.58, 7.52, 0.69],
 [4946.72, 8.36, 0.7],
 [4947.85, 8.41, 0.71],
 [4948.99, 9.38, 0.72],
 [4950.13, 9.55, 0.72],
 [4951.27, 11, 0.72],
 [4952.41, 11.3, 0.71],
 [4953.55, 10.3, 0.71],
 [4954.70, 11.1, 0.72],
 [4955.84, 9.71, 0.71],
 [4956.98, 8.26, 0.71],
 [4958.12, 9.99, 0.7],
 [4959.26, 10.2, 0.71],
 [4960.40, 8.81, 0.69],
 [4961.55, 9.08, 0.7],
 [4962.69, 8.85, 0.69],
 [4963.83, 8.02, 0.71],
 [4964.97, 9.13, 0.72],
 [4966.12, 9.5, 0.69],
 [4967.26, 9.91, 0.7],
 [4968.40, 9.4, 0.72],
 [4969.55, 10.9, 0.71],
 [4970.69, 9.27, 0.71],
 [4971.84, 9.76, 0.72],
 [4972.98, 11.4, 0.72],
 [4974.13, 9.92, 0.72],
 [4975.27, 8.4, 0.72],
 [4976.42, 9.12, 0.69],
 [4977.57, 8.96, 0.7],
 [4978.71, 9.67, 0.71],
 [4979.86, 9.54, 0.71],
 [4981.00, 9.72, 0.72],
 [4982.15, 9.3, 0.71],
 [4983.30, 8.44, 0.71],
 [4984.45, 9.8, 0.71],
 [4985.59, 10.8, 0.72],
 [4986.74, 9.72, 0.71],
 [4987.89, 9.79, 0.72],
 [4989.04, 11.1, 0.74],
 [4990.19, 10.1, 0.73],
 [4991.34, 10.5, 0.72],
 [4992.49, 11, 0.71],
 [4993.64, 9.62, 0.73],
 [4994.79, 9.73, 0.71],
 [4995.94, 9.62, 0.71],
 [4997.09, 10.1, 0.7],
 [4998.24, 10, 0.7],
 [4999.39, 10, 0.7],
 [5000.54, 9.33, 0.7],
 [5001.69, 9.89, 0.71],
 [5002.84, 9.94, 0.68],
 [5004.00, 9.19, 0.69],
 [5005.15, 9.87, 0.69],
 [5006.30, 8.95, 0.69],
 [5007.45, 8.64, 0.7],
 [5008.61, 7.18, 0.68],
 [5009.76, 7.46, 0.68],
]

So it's 0.94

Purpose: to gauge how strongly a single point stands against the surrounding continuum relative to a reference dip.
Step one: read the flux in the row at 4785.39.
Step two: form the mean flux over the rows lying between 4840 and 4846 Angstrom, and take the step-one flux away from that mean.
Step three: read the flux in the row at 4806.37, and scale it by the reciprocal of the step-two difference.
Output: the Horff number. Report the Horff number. 17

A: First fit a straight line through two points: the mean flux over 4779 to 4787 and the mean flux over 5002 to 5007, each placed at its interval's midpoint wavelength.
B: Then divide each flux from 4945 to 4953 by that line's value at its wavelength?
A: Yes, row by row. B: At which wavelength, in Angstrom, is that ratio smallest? 4945.58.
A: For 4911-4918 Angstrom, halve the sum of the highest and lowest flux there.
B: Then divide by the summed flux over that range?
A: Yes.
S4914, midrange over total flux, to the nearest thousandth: 0.173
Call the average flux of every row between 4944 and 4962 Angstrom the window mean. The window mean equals 9.5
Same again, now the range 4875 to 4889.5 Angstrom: 8.5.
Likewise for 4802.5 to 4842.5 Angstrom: 7.8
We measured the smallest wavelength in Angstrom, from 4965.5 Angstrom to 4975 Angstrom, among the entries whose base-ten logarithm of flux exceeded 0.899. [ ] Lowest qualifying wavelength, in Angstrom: 4966.12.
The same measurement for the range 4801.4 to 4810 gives 4801.94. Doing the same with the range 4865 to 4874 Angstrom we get 4865.38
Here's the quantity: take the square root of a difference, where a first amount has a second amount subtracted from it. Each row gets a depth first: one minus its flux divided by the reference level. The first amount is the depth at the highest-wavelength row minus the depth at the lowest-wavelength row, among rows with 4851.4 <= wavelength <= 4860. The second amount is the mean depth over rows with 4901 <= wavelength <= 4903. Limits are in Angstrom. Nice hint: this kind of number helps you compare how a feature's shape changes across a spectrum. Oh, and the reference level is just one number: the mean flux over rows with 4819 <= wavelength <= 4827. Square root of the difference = 0.34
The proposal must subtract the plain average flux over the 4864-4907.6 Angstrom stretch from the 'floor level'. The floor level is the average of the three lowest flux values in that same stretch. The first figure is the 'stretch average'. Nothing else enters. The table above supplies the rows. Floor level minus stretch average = -1.25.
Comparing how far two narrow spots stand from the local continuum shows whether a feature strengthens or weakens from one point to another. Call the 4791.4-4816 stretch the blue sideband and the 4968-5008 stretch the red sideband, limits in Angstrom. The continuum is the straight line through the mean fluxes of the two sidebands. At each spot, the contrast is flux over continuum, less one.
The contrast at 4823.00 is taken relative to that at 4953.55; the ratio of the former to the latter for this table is 1.4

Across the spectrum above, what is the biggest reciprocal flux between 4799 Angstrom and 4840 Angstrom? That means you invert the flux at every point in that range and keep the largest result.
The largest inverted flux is 0.176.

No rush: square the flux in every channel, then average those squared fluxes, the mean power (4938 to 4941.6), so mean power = 88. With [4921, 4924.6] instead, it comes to 30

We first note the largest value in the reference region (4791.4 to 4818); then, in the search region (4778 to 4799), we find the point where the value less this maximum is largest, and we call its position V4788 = 4794.21 Angstrom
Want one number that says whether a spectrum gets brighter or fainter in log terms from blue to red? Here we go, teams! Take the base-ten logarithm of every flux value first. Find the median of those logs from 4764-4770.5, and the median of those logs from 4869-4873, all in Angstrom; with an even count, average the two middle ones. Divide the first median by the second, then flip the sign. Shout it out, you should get -0.88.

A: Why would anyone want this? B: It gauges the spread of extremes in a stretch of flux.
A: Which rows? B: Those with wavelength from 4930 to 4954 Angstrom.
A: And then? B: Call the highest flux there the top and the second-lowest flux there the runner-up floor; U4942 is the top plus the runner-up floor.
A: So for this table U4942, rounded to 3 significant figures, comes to 19.5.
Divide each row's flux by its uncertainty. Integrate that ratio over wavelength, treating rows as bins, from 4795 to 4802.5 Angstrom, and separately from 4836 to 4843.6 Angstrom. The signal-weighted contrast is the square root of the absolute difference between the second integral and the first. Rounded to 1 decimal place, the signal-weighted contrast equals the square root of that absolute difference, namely 2.4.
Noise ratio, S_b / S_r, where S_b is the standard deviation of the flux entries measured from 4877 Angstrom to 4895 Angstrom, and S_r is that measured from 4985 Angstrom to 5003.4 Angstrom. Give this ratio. 1.3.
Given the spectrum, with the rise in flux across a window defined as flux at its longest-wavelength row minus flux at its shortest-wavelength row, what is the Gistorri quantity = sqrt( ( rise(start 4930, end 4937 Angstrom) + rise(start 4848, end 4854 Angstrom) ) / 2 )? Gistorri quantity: 1.0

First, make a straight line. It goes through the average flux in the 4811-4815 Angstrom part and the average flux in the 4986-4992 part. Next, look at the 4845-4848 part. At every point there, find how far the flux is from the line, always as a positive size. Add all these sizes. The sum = 1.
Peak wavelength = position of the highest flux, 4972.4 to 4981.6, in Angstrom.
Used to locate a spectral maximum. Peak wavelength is 4972.98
